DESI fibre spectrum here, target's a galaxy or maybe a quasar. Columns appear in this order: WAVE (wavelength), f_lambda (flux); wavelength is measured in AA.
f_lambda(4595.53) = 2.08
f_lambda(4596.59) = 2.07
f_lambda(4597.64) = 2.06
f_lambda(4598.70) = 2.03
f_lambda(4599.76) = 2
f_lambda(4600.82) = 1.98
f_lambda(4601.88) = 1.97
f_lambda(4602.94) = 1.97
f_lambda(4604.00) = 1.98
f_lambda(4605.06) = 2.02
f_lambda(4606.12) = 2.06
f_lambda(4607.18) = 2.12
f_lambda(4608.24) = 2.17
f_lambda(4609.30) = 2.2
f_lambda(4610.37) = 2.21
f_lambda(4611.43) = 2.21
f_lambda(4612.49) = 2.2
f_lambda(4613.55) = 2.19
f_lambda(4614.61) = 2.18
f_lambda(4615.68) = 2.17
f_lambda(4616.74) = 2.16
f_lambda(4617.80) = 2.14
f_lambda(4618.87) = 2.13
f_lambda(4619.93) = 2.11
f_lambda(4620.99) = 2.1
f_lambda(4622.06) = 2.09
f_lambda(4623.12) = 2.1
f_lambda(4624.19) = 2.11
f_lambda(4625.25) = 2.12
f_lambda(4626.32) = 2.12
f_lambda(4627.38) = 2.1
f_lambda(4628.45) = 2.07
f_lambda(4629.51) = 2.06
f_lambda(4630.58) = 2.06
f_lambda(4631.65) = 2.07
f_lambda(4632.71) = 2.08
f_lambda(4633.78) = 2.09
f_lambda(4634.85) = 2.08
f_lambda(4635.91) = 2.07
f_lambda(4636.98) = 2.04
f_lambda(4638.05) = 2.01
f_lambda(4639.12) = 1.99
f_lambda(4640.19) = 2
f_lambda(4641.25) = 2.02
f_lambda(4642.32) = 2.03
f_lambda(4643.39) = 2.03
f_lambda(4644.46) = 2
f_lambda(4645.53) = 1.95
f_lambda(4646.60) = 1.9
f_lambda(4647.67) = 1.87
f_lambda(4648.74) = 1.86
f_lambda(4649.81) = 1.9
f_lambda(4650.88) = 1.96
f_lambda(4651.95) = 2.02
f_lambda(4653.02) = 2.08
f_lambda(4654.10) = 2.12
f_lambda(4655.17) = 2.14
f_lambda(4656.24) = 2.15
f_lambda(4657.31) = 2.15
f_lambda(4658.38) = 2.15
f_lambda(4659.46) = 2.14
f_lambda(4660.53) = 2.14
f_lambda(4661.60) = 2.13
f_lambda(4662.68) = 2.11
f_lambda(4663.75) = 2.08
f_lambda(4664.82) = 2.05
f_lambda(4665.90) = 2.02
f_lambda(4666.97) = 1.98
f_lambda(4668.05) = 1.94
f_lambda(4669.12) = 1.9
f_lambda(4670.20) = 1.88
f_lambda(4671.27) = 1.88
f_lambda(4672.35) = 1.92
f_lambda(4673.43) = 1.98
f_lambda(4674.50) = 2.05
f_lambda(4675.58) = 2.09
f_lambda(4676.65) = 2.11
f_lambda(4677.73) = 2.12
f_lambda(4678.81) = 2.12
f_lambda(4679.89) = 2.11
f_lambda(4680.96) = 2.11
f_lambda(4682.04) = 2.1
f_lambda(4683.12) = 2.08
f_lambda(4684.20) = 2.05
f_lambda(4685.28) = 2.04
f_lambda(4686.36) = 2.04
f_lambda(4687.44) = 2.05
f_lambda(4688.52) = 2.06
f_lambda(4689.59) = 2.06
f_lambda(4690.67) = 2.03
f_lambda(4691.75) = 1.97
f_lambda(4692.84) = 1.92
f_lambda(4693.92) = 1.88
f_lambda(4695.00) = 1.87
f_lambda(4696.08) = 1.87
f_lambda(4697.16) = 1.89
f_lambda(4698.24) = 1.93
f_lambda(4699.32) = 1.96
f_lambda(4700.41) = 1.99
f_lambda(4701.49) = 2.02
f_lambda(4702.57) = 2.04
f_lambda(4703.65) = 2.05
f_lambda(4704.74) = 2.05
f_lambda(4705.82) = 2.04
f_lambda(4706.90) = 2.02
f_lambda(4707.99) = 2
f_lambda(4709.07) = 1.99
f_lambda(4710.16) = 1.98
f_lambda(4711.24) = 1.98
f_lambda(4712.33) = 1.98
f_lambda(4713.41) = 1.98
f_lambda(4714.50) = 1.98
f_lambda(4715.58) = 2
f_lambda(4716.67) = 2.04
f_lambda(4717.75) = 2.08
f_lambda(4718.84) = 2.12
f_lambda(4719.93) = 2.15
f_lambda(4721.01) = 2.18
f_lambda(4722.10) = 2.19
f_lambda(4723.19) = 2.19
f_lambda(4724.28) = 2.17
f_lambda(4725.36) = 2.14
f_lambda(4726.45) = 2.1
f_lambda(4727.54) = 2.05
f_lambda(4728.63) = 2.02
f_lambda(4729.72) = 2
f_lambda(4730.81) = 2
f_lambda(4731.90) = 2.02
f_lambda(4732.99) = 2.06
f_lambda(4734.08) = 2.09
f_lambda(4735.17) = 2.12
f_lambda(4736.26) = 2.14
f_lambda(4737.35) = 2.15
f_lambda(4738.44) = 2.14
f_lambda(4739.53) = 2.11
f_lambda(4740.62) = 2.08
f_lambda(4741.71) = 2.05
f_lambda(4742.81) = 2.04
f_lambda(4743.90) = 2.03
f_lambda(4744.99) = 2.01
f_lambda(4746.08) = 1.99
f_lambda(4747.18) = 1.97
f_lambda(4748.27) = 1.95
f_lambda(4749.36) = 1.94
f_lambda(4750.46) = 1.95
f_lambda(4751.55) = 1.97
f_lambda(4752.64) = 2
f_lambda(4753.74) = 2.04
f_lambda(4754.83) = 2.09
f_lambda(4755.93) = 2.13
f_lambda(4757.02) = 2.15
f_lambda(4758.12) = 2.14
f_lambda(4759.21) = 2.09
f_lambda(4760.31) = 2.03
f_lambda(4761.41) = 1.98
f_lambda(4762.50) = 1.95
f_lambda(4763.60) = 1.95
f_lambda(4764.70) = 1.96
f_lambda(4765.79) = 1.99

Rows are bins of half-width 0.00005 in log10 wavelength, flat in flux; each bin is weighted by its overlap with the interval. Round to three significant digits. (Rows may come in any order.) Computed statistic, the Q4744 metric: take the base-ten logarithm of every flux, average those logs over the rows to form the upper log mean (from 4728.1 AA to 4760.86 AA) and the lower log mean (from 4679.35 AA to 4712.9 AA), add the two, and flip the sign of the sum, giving -0.613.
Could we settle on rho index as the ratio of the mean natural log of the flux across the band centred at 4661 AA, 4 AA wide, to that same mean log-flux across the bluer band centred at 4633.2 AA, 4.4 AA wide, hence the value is 1.03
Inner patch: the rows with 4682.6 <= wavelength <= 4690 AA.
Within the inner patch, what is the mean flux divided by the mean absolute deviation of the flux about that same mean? 194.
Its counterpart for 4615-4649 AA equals 35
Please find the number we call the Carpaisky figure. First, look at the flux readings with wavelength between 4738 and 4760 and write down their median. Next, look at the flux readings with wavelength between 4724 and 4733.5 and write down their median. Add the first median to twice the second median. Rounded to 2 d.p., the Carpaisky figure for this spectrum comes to 6.14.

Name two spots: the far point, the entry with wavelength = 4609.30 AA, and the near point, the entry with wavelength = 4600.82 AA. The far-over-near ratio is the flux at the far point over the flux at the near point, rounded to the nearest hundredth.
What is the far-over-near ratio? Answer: 1.11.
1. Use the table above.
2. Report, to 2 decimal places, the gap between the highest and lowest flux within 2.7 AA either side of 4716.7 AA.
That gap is 0.14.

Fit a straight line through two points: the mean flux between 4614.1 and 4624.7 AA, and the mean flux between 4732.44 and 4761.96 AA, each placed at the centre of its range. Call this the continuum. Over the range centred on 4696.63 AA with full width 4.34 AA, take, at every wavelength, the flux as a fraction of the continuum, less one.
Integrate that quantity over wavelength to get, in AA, -0.40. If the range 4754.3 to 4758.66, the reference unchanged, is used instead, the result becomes 0.17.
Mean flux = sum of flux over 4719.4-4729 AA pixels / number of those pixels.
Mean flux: 2.13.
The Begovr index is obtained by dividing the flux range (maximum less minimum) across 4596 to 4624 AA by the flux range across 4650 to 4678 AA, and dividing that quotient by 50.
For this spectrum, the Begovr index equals 0.0178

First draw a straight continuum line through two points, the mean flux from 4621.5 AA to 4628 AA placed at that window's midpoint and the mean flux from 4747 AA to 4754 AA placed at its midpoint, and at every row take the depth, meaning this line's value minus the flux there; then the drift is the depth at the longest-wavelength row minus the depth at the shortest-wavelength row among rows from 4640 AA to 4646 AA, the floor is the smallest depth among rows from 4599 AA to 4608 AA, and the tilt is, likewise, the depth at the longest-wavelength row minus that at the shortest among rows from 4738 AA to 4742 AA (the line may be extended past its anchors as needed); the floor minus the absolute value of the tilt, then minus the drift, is -0.13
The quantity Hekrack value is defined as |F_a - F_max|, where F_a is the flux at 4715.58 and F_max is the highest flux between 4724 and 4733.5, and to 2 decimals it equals 0.17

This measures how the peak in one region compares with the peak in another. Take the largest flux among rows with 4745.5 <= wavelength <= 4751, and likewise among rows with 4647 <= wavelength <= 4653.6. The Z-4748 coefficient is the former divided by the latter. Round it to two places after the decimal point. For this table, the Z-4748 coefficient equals 0.96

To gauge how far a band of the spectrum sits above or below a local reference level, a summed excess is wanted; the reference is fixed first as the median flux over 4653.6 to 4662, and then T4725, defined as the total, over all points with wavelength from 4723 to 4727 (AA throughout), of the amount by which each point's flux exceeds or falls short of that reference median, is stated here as 0.04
